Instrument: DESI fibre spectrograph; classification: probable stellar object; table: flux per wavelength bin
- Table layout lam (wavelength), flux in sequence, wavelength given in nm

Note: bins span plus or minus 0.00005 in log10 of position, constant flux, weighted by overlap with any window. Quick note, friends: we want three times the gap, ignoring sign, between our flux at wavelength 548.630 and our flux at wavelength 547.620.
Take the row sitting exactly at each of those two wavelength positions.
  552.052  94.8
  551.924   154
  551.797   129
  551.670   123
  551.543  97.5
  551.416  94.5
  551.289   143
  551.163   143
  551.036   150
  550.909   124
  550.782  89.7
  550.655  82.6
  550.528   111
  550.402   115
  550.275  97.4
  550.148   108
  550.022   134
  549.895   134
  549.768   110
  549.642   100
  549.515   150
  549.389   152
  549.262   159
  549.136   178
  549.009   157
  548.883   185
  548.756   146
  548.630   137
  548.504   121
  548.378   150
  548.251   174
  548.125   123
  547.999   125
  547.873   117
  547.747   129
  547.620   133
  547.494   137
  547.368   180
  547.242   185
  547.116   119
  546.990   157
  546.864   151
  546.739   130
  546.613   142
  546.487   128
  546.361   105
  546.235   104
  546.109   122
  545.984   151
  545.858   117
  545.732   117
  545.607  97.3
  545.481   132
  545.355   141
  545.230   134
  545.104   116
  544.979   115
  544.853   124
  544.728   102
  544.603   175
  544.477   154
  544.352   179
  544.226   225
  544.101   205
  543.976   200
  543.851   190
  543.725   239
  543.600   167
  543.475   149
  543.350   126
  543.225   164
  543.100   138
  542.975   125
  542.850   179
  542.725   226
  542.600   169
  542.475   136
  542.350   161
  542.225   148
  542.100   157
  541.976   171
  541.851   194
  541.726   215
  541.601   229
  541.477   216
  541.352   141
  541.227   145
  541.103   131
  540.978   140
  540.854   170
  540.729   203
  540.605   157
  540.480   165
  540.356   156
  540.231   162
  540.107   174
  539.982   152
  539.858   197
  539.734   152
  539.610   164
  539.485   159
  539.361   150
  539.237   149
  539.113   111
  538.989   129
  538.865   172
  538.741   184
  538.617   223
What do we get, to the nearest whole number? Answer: 12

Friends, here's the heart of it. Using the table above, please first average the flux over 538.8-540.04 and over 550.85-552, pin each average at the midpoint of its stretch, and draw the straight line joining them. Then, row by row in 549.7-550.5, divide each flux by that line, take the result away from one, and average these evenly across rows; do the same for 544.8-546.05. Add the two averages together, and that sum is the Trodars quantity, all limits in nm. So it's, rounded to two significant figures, 0.23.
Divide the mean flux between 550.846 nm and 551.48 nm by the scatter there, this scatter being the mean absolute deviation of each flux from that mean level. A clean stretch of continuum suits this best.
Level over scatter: 7.6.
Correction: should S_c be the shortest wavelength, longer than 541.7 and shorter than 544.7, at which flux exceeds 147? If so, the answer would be 541.726 nm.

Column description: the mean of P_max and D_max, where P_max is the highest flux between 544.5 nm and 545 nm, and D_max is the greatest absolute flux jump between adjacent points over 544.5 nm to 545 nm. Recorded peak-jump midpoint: 124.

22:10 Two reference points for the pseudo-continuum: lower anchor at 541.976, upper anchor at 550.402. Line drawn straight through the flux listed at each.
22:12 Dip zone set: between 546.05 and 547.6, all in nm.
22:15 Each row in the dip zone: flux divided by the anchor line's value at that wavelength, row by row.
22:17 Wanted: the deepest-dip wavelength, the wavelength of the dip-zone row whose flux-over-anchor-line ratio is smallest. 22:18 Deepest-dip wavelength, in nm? 546.235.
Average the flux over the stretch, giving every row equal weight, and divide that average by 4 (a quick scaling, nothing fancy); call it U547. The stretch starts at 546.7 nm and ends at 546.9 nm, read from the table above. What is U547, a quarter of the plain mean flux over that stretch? 35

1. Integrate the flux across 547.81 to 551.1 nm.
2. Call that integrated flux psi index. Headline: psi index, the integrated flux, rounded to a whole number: 434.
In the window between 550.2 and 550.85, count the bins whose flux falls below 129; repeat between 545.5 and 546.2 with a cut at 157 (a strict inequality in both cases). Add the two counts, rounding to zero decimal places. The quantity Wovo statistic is 10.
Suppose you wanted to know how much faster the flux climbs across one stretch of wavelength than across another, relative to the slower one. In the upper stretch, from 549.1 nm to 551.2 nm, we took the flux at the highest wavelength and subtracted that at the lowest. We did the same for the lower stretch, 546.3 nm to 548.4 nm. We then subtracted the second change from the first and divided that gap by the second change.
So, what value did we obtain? -1.8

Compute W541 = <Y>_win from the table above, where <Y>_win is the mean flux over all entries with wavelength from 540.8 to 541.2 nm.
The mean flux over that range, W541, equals 147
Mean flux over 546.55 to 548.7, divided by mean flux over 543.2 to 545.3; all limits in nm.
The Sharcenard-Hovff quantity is 0.87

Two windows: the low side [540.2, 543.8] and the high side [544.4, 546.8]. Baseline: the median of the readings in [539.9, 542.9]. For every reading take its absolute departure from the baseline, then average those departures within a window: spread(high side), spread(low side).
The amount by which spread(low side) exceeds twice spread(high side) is -52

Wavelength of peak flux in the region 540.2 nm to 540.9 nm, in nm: 540.729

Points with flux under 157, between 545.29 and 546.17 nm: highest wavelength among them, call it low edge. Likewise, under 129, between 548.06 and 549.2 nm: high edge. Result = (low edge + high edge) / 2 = 547.31 nm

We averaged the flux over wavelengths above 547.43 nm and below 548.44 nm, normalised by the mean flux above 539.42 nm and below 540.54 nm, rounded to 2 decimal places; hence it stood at 0.83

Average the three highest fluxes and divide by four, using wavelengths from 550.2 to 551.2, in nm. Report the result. 35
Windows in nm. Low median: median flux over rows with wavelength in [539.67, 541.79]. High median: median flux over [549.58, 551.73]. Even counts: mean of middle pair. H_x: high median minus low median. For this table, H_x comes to -51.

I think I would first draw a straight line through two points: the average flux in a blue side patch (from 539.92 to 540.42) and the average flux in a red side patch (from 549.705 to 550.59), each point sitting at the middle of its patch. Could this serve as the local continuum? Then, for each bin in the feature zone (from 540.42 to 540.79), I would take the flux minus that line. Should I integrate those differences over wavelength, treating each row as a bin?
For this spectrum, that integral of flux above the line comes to 6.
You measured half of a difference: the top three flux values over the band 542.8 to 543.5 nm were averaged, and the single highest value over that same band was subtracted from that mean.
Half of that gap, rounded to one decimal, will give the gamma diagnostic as -7.5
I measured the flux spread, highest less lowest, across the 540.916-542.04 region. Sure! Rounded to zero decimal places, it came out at 98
